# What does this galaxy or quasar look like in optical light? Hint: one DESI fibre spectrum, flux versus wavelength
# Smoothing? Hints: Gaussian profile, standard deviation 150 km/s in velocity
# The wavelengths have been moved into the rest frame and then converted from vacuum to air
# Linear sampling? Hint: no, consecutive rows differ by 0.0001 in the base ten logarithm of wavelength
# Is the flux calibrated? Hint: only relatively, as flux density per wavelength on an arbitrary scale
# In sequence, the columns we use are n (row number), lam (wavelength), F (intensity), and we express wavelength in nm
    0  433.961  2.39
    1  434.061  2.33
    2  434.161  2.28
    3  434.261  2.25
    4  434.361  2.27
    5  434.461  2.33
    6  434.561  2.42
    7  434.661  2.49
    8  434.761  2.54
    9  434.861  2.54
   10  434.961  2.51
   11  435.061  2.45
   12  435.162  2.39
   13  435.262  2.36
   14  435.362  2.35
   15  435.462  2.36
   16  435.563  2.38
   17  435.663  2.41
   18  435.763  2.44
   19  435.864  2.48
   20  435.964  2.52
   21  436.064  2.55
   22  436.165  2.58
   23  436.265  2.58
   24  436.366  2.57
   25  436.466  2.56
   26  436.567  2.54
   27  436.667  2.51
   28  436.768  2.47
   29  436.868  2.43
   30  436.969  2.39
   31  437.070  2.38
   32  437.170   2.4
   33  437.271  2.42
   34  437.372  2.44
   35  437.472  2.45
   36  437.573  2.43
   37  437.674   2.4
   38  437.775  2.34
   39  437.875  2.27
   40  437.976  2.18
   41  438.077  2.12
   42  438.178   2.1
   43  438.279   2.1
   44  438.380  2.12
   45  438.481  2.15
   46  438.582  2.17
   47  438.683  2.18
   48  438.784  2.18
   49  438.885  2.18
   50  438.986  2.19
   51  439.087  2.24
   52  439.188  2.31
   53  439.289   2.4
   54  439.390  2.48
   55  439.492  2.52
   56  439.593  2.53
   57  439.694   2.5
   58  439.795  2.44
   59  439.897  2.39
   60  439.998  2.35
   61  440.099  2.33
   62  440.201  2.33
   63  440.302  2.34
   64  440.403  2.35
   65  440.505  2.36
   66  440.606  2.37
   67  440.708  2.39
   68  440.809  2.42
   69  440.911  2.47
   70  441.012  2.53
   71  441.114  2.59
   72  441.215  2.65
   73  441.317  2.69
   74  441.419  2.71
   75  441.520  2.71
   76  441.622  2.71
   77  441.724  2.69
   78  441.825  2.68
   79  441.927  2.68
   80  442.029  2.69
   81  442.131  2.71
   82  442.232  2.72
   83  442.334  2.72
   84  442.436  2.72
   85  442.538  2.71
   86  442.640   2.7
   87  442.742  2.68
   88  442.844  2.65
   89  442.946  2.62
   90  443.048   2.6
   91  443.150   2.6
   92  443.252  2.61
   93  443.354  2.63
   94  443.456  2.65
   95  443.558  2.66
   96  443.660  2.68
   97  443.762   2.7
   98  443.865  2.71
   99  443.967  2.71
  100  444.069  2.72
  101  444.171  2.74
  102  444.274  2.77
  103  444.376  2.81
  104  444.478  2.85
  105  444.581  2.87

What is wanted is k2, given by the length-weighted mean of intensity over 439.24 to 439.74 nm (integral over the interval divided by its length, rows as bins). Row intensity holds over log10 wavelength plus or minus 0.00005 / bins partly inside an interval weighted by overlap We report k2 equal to 2.49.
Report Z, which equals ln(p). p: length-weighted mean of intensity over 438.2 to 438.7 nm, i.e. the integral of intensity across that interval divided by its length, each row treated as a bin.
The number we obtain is 0.76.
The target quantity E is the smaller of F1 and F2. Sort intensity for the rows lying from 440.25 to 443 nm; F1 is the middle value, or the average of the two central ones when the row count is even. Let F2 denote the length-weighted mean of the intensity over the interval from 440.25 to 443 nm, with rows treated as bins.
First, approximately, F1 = 2.7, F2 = 2.6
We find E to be 2.6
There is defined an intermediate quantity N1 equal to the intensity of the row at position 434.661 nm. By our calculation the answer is 2.49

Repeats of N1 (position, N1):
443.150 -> 2.6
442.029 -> 2.69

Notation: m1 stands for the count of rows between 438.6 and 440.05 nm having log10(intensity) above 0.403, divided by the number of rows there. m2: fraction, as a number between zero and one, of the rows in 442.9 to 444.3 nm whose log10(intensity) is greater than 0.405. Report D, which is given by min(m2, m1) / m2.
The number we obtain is 0.1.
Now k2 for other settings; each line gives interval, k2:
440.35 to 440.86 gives 2.38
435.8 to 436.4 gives 2.54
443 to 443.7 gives 2.63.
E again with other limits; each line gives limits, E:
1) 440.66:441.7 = 2.6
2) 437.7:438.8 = 2.2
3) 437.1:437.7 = 2.4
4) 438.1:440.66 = 2.3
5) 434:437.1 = 2.4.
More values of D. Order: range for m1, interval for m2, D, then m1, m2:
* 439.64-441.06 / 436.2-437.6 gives 0.3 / 0.07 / 0.21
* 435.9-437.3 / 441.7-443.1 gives 0.4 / 0.43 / 1.00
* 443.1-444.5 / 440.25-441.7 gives 1.0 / 1.00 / 0.43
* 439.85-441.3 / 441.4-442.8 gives 0.2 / 0.21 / 1.00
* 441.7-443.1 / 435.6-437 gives 1.0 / 1.00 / 0.36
